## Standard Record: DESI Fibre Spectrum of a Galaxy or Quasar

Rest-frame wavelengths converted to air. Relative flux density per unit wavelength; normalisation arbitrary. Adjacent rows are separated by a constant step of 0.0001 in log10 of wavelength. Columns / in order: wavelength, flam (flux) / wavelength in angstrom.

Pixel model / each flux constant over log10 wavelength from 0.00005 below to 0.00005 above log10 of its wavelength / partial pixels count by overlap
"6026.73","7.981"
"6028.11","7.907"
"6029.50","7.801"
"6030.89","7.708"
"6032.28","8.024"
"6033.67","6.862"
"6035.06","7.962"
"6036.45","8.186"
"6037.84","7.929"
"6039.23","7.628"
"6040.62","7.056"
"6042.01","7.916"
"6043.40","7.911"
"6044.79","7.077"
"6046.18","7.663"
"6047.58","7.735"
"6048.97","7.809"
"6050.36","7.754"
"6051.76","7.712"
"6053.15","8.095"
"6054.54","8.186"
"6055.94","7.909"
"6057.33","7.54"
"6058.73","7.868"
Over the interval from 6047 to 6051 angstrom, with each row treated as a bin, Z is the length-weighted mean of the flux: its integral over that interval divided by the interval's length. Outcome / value 7.78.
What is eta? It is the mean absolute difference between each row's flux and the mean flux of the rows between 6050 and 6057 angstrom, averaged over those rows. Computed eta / 0.17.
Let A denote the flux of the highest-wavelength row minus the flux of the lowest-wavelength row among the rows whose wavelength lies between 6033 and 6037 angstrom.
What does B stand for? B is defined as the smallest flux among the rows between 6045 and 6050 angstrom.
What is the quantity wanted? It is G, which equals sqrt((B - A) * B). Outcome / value 7.0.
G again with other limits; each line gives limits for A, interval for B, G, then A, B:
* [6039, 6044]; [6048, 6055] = 7.6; 0.3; 7.712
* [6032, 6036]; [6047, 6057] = 7.7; -0.1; 7.712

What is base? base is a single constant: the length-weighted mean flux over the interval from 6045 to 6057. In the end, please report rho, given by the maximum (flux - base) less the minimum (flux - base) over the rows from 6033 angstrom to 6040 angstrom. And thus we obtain 1.3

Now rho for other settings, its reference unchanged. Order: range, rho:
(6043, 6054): 1.0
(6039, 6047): 0.9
